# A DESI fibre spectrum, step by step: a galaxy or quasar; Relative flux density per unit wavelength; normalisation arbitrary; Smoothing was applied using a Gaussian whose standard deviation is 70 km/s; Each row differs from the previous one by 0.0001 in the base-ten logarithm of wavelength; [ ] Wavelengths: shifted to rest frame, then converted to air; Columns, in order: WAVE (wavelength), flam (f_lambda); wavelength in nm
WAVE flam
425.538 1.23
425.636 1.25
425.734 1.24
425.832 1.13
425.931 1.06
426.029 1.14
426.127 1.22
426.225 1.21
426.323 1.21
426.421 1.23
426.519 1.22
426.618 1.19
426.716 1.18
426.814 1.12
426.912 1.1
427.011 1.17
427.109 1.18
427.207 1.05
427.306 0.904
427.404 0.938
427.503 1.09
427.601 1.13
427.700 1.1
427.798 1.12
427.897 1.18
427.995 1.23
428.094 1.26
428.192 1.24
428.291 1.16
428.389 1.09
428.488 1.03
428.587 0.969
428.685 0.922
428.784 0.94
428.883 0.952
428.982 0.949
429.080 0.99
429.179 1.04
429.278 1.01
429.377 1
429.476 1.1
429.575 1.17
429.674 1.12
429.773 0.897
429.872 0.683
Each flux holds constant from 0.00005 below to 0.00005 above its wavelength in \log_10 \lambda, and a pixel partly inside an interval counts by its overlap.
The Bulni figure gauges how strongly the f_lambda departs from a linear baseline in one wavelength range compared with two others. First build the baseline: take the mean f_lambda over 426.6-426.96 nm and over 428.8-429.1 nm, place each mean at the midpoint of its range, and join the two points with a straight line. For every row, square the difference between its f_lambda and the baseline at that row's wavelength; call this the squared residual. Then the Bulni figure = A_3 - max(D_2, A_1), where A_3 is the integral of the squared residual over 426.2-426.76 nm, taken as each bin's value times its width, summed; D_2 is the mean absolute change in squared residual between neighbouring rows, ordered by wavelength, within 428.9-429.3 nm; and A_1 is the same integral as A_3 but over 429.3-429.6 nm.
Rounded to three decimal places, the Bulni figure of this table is -0.009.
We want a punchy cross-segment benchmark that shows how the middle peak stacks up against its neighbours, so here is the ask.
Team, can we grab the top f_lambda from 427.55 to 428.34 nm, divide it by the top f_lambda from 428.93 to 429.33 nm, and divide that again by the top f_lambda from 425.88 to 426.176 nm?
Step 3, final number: 0.99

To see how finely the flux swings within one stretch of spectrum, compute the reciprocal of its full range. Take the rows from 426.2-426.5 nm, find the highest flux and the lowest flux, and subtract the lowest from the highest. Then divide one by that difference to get 50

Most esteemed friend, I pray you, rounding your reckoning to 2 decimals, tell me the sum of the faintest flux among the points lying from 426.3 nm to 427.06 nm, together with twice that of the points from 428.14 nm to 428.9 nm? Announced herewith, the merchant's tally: 2.94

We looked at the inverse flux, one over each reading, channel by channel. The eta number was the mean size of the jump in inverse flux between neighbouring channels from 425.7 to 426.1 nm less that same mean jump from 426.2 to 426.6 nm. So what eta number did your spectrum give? 0.06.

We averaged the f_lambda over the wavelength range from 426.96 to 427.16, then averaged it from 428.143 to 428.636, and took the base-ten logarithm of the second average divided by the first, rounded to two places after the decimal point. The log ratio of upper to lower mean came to -0.03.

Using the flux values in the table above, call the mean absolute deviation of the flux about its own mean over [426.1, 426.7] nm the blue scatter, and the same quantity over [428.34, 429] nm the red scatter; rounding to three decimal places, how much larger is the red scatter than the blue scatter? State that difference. 0.036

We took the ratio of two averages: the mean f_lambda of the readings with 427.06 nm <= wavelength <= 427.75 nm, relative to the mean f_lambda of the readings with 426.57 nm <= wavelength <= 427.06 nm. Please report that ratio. 0.92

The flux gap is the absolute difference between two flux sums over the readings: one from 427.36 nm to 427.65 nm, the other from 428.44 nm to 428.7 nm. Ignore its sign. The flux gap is 0.24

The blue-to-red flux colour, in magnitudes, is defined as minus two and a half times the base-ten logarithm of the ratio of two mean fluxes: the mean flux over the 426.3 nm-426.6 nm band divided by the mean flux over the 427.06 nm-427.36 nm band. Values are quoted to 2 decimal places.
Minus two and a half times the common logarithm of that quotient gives -0.17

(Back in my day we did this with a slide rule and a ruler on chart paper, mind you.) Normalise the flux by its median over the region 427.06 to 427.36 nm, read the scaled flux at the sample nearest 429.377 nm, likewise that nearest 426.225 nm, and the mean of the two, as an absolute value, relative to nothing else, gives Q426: 1.05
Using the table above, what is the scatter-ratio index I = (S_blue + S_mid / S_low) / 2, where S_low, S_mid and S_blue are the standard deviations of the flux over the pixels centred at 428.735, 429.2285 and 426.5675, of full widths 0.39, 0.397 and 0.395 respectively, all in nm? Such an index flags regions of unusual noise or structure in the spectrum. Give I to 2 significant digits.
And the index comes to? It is 0.56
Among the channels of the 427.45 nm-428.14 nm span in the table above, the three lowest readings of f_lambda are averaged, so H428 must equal 1.10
